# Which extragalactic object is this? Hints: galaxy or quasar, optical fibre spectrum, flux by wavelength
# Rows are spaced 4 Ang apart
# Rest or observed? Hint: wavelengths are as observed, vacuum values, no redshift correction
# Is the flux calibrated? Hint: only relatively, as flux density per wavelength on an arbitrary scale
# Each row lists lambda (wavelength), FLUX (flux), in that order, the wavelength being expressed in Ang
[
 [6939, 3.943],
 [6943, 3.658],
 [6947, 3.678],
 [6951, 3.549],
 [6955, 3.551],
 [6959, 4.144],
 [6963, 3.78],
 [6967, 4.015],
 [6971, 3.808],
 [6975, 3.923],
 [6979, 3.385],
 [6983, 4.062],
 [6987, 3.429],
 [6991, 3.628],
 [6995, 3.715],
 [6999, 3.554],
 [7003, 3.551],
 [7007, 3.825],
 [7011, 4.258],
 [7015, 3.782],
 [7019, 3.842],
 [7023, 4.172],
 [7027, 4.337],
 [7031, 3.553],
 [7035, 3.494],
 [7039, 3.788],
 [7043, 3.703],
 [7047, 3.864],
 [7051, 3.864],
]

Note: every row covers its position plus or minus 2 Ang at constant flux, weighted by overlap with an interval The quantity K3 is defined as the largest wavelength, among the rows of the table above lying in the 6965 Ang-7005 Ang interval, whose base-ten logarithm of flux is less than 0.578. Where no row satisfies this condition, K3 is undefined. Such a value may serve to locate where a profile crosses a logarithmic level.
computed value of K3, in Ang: 7003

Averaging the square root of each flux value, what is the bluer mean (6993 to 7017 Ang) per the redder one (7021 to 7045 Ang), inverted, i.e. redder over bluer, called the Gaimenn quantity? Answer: 1.01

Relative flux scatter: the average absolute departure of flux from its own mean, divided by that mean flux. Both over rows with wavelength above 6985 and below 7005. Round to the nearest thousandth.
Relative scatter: 0.022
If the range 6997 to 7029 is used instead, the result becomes 0.065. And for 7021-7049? 0.062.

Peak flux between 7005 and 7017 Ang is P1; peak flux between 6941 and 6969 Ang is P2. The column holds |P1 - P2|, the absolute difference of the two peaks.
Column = 0.114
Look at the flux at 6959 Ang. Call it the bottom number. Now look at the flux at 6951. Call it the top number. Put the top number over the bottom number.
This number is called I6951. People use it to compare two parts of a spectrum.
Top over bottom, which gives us 0.86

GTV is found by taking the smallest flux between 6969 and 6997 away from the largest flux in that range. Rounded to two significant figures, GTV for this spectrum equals 0.68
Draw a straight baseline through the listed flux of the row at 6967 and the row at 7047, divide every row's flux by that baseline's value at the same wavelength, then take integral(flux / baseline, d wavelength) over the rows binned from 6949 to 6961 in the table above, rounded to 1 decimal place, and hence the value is 11.1 Ang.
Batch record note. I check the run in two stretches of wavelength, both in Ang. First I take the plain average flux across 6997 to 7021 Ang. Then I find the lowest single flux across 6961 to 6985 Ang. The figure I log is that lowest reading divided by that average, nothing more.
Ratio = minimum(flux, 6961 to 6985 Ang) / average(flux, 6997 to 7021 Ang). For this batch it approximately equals 0.890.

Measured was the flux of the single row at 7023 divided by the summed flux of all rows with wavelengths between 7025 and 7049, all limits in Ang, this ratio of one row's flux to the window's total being 0.183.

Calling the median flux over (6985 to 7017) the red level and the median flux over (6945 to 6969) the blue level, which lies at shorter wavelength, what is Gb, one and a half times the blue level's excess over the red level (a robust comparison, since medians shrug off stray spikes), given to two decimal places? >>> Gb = 0.09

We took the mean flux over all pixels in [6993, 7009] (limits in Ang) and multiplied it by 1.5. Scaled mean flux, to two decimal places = 5.49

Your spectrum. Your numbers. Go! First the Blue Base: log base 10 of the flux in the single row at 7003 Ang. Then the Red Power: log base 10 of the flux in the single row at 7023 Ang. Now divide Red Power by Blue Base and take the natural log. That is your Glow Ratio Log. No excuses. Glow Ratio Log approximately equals 0.12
